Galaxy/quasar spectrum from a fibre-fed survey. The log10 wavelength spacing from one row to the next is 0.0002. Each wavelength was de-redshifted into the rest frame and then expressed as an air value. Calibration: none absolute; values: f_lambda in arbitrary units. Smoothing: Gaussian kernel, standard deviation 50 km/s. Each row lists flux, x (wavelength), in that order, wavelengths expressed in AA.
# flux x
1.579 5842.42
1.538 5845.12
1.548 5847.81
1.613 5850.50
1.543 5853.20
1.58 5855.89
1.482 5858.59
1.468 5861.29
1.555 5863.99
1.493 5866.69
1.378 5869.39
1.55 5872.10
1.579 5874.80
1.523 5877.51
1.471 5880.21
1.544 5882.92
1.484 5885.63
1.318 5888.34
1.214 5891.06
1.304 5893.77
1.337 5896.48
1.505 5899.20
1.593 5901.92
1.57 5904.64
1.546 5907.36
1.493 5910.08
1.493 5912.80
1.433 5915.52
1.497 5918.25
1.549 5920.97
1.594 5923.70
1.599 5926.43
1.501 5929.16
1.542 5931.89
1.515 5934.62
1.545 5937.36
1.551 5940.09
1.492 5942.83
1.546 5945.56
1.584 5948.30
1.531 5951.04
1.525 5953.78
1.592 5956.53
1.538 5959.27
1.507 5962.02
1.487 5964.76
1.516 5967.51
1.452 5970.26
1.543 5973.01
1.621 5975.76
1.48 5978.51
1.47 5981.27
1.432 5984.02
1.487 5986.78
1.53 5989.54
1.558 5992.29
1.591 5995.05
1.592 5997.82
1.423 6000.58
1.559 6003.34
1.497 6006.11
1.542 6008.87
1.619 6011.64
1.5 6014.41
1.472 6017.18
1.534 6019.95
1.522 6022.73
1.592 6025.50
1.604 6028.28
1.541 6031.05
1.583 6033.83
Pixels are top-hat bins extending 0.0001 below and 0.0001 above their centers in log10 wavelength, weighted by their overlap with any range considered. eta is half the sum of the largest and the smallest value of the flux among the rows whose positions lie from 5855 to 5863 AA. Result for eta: 1.52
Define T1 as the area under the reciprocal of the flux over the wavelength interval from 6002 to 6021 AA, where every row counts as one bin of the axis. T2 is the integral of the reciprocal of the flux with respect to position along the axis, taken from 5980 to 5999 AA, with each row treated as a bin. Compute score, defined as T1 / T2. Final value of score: 0.993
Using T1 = 12.4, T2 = 12.50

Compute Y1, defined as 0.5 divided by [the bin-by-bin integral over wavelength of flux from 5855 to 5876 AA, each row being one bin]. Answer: 0.0158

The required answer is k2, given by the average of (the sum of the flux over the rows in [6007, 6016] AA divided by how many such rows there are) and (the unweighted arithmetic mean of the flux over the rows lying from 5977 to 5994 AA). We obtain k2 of 1.52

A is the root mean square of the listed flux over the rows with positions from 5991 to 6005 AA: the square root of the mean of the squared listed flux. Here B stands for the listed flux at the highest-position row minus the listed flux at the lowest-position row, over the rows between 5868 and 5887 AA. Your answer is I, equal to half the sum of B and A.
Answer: 0.83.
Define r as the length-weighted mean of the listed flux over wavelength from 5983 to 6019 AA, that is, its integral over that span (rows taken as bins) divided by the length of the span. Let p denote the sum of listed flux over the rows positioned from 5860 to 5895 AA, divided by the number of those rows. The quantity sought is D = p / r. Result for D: 0.95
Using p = 1.45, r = 1.52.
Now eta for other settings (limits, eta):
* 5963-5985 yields 1.53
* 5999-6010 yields 1.49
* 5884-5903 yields 1.40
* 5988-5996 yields 1.56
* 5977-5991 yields 1.48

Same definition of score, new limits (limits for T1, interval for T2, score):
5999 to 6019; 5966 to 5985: 1.043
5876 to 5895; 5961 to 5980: 1.081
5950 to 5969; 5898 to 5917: 0.994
